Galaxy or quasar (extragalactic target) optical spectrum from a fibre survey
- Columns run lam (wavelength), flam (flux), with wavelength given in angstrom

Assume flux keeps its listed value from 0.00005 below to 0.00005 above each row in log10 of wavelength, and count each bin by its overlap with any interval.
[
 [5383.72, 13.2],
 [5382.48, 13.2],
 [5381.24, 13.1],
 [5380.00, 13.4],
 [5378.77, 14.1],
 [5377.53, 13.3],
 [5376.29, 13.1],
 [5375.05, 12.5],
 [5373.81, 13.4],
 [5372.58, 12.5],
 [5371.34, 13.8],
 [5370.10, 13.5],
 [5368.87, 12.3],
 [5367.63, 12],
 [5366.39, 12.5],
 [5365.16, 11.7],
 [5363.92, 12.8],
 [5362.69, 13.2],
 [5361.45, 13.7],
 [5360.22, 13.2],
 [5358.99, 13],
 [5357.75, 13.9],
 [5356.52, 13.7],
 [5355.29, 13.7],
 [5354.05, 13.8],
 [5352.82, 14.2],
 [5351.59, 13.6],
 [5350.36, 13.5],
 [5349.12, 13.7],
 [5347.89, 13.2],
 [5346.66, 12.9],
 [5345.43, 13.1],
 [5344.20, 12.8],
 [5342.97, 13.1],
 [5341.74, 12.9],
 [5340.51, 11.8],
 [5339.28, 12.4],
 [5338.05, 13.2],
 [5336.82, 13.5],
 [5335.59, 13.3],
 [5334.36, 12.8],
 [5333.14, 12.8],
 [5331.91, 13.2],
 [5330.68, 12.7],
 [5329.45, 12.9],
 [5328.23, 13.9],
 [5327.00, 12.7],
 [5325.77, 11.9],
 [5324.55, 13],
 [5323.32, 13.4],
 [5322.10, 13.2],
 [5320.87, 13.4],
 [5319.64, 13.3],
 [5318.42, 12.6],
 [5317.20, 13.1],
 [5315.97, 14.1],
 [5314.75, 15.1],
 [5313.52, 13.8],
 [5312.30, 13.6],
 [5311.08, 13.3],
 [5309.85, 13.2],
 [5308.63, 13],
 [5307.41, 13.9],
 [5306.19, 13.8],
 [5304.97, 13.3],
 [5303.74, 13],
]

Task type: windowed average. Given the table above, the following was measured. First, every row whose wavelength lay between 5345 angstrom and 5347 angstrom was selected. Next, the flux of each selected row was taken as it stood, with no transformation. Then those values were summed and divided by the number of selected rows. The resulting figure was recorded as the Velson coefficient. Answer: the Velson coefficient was 13.0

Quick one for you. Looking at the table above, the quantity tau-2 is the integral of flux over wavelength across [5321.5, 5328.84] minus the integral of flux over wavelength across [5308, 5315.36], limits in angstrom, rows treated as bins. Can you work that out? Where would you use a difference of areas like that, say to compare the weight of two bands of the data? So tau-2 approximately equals -5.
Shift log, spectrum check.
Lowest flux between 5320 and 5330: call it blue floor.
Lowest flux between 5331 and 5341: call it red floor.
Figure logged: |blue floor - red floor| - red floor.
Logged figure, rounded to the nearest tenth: -11.7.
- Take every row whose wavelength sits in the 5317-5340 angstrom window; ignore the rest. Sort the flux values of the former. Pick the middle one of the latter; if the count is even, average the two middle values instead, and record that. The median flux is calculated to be 13.1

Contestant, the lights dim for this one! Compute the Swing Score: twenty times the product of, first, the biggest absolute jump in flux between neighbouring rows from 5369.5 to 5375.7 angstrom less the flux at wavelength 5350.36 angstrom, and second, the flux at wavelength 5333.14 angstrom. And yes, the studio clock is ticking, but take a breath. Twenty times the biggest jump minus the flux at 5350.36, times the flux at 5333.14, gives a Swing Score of -3123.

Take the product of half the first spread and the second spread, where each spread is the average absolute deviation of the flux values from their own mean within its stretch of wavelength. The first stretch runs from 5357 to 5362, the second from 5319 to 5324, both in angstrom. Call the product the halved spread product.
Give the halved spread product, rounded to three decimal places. 0.013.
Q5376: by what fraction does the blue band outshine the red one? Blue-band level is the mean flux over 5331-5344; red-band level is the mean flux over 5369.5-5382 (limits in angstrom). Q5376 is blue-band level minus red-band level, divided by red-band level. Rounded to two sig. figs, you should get -0.028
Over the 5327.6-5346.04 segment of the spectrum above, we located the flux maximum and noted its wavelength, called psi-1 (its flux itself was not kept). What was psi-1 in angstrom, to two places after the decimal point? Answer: 5328.23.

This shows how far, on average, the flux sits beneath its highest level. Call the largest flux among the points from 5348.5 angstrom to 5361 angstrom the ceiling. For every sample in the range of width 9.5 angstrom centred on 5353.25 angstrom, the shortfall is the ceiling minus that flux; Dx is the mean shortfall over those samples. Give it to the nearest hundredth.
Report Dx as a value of 0.44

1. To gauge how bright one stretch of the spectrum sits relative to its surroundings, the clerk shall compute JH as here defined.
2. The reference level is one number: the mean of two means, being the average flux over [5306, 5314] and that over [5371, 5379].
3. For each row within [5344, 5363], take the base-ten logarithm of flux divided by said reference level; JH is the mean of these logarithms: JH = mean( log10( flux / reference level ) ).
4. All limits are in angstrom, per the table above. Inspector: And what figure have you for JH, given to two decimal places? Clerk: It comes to 0.00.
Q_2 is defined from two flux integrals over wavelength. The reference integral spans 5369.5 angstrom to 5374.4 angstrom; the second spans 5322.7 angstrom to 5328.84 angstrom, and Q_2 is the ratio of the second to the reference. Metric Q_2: 1.2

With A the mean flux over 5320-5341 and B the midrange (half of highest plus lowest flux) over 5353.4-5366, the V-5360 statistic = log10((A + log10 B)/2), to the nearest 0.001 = 0.847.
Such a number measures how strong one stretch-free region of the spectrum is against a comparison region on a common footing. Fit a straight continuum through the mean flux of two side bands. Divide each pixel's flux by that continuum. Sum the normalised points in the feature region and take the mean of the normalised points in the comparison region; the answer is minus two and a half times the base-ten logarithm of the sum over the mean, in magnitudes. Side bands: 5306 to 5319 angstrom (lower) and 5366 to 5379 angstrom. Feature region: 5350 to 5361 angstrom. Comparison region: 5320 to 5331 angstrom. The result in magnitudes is -2.46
